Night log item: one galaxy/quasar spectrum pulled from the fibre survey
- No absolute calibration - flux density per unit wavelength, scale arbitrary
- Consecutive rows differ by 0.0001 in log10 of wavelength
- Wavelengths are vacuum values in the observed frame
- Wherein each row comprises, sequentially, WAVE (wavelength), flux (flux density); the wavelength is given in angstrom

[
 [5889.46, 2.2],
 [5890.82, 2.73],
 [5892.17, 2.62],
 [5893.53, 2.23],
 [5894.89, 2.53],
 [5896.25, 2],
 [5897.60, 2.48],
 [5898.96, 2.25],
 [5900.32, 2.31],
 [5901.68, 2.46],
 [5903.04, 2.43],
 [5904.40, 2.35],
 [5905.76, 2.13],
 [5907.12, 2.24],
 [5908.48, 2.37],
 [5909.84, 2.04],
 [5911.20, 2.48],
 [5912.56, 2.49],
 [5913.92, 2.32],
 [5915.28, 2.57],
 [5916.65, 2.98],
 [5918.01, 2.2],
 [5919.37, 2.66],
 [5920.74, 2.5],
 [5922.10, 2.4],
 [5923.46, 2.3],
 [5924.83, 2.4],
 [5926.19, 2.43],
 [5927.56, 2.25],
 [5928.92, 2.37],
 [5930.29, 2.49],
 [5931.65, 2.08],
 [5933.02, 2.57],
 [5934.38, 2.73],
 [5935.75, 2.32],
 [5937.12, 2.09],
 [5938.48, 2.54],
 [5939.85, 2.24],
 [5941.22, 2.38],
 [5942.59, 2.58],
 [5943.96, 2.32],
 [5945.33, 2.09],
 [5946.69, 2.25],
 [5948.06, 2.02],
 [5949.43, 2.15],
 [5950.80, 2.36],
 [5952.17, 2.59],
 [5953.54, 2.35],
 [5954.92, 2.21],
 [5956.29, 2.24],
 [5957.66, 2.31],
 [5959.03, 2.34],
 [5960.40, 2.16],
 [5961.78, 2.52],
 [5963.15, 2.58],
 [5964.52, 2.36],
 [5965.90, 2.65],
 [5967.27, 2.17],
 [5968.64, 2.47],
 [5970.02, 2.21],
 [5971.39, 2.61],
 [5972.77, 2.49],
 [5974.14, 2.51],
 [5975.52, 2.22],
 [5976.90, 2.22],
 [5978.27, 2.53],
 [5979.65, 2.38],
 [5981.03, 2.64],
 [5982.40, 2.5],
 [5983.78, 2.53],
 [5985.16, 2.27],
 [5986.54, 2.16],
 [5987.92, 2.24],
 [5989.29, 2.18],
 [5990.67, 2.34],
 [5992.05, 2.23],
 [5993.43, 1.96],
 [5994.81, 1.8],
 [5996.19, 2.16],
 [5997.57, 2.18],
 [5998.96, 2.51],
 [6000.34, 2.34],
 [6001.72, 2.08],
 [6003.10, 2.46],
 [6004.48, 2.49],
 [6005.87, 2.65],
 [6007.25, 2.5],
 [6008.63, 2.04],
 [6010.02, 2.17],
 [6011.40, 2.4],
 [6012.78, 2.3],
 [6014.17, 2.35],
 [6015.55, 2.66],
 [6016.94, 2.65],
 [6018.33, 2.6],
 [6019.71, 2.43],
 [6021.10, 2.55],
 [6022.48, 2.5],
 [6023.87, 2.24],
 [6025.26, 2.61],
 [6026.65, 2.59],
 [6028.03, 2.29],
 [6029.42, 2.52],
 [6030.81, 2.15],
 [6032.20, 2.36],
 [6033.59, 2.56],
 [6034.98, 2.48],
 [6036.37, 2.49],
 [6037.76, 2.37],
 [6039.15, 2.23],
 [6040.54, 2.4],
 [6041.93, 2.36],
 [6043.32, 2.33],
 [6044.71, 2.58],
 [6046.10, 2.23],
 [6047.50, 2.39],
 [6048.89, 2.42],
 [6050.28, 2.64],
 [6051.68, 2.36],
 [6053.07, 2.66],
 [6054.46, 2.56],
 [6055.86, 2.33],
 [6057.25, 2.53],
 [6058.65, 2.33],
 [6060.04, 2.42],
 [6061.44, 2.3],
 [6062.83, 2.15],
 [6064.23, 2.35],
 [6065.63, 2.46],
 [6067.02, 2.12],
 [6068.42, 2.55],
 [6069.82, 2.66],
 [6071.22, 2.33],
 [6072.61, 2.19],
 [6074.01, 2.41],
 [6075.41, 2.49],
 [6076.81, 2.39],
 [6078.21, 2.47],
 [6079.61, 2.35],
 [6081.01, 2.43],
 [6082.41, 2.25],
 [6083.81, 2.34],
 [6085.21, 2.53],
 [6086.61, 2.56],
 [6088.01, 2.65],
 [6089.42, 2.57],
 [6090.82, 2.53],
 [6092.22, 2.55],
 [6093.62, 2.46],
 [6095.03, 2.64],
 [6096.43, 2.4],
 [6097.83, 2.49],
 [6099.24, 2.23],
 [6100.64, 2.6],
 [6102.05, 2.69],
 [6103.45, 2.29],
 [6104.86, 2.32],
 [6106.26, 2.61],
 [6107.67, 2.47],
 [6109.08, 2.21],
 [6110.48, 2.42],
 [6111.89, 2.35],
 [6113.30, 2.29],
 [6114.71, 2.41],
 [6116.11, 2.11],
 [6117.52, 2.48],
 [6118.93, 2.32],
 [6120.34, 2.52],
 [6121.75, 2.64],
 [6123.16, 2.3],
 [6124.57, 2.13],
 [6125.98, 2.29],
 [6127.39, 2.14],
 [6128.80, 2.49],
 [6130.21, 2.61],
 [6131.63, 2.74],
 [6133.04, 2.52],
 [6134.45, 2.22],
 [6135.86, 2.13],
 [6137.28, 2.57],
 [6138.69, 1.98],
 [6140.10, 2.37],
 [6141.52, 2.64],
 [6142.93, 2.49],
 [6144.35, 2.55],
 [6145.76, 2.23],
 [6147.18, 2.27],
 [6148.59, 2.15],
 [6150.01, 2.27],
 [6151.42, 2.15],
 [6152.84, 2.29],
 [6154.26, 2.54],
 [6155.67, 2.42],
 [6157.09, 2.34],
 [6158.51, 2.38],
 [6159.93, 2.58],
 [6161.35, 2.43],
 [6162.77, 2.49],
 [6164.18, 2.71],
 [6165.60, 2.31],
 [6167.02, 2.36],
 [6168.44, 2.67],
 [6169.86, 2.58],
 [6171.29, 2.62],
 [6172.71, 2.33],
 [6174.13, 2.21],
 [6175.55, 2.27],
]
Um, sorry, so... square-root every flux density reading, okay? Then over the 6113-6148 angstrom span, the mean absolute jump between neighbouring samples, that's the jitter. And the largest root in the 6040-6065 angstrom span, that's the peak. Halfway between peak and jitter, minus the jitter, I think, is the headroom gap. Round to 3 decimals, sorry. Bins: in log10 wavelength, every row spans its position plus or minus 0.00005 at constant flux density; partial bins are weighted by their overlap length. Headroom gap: 0.778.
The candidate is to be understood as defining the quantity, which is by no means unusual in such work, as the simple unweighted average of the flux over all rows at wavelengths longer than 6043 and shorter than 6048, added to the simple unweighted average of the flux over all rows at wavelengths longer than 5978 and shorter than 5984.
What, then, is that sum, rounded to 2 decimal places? 4.90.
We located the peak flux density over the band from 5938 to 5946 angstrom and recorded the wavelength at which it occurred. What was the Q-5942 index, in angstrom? 5942.59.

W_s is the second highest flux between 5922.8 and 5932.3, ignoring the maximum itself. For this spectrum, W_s 2.43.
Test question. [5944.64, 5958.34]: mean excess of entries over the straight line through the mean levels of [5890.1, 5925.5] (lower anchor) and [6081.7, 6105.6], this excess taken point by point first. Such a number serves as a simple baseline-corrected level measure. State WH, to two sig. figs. -0.16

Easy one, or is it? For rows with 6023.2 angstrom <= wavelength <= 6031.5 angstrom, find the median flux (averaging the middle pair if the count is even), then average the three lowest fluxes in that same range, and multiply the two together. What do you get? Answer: 5.36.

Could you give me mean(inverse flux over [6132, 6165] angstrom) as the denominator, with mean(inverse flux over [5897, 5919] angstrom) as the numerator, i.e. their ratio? 1.00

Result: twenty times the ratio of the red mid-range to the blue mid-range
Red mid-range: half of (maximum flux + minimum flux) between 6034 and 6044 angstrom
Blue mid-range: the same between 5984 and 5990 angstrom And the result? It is 21.3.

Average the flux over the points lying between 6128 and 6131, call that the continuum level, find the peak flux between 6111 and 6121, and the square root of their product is 2.53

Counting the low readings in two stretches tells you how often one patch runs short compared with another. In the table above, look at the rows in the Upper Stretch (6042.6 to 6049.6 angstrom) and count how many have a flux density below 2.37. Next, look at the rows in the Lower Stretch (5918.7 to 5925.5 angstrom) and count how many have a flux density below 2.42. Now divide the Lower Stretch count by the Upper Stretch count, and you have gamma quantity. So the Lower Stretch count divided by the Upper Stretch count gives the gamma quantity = 1.5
